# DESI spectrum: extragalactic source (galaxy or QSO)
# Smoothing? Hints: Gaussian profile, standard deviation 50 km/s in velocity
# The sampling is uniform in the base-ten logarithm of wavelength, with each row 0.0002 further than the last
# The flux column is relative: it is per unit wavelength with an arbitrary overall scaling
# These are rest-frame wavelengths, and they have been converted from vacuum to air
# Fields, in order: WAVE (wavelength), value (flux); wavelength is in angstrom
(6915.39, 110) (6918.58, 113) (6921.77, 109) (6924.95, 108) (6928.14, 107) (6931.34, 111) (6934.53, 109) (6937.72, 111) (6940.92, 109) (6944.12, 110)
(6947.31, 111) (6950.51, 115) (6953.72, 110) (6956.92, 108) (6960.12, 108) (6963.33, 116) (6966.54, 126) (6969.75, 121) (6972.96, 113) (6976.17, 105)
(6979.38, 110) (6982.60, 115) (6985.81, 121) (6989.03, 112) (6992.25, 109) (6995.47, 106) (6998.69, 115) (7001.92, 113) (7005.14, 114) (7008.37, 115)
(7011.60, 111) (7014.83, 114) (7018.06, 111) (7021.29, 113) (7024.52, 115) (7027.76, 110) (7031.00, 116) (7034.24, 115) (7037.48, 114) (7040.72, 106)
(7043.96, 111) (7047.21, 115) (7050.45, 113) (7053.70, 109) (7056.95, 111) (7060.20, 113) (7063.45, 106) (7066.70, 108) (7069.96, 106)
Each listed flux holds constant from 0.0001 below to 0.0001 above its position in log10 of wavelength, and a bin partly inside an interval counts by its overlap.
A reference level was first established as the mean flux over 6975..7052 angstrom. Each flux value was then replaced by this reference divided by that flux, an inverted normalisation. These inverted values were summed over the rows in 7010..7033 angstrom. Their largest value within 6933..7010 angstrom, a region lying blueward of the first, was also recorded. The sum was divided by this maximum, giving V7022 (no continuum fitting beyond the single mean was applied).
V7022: 6.5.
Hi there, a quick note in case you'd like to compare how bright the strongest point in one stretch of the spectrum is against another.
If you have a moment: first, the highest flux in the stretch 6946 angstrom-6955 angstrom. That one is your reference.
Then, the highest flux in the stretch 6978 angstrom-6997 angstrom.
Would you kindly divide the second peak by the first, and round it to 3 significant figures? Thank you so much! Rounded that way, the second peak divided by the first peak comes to 1.05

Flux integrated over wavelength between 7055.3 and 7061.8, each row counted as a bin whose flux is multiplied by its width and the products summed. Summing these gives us 728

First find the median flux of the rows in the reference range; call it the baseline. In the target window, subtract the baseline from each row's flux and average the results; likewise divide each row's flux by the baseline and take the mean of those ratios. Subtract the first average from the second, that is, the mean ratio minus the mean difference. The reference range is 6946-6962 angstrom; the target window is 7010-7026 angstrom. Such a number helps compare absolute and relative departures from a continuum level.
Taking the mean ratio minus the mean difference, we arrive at -1.8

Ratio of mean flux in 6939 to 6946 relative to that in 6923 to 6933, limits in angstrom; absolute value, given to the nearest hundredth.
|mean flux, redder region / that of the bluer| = 1.01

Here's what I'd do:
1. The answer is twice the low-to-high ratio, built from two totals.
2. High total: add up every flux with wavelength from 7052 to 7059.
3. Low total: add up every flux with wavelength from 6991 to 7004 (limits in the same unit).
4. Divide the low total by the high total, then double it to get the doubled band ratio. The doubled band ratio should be 4.0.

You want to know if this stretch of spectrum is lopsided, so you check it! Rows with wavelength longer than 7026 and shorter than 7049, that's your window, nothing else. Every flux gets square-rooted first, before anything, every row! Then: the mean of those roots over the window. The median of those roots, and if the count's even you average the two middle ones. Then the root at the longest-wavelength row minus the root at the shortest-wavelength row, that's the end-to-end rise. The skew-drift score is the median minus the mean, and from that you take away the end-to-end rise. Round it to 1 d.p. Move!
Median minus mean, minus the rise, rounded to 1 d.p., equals -0.2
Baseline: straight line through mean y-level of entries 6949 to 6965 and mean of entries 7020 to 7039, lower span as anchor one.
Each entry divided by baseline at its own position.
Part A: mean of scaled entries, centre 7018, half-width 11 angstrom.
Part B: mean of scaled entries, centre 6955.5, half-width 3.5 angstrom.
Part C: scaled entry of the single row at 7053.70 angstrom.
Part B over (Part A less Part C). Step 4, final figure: 23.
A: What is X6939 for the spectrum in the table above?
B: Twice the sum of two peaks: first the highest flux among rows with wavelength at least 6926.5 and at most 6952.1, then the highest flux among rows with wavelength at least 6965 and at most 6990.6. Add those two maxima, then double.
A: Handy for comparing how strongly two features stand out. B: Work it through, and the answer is 482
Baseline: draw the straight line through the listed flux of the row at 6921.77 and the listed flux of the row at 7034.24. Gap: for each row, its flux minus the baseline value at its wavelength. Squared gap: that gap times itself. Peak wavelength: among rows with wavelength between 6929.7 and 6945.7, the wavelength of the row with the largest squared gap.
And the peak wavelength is 6931.34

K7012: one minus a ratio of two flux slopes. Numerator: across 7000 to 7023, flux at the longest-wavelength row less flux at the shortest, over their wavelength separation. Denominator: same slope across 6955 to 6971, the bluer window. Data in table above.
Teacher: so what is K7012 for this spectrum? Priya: 1.0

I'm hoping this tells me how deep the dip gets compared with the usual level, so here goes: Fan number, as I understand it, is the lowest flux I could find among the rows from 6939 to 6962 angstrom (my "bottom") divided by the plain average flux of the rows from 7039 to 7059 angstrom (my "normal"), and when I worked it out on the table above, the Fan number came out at 0.974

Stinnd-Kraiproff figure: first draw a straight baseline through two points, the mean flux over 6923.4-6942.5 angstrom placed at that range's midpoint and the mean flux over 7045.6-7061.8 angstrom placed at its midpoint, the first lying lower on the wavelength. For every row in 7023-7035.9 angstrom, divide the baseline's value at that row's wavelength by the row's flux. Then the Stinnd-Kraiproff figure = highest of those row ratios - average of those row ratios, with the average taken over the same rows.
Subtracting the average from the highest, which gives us 0.035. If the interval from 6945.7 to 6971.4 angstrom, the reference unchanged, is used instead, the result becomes 0.054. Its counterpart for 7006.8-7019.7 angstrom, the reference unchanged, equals 0.016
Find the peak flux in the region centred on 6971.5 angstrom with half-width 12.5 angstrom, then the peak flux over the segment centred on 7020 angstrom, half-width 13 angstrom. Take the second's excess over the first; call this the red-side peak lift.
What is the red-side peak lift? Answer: -10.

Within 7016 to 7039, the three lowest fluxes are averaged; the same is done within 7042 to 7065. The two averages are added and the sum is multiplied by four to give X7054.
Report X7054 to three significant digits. 880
